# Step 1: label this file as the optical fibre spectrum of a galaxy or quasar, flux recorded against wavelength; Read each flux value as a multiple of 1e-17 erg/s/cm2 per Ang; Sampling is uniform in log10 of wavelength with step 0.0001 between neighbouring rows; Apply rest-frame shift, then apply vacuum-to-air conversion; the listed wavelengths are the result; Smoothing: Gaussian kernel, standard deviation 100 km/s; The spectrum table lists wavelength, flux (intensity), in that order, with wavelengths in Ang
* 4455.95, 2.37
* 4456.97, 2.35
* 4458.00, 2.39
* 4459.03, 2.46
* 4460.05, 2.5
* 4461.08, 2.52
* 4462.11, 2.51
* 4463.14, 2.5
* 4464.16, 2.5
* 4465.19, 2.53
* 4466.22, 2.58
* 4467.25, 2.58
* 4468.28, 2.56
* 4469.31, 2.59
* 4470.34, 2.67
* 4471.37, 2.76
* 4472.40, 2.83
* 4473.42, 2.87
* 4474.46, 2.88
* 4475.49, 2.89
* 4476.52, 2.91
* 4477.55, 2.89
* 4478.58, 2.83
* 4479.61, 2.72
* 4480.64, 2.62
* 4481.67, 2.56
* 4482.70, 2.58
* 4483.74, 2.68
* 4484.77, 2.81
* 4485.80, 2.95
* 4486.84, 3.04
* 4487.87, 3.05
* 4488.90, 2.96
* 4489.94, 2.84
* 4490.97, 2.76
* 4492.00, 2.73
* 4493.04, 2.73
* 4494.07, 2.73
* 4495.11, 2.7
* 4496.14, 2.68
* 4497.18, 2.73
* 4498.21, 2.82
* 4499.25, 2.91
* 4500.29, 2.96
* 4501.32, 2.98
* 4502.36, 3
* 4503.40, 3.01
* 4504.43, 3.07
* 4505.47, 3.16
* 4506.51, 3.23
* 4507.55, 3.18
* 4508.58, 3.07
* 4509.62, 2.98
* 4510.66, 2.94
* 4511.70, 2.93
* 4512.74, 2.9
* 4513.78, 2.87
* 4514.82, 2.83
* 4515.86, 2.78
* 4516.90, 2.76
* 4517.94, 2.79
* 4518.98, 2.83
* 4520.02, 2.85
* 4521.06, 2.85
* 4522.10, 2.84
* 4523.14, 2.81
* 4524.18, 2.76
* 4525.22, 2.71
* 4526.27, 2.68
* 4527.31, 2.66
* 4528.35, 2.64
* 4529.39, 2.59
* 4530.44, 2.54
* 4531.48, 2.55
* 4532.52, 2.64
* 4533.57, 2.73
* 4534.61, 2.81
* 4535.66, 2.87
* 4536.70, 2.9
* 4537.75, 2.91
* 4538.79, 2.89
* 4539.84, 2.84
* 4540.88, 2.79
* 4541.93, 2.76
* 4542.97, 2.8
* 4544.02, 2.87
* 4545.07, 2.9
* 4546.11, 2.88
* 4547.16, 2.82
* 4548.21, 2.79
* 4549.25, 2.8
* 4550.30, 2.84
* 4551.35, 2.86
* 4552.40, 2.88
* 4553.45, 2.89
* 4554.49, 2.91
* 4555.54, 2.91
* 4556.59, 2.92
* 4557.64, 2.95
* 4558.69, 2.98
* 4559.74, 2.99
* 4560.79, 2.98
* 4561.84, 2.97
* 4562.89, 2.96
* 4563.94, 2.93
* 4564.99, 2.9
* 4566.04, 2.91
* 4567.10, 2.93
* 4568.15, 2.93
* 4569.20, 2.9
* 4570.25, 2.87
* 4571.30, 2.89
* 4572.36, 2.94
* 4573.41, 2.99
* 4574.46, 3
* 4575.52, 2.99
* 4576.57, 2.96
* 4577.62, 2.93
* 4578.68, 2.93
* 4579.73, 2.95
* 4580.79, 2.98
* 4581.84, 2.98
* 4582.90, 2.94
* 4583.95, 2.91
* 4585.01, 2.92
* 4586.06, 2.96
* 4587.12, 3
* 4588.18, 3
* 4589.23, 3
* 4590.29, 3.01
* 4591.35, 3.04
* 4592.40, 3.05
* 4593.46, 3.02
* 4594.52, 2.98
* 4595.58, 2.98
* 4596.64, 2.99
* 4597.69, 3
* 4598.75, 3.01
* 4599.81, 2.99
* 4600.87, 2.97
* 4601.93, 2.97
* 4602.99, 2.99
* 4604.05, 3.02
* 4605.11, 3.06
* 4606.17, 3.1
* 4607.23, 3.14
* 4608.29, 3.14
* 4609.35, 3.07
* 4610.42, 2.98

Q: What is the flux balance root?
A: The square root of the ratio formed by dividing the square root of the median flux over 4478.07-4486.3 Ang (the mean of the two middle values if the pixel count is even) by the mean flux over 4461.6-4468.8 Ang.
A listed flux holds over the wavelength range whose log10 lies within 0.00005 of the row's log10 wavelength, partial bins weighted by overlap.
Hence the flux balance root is 0.805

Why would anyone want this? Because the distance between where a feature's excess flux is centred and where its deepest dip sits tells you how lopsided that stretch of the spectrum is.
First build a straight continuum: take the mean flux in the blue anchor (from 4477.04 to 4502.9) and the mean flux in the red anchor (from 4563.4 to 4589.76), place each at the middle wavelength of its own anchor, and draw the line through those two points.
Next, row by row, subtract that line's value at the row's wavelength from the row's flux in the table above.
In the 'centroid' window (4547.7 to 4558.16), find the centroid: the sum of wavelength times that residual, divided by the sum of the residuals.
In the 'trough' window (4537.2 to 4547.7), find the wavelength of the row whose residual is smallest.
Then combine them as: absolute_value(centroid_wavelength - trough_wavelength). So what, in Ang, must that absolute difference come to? 7.1 Ang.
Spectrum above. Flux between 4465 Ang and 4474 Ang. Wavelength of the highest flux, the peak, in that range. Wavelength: 4473.42 Ang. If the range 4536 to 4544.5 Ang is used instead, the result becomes 4537.75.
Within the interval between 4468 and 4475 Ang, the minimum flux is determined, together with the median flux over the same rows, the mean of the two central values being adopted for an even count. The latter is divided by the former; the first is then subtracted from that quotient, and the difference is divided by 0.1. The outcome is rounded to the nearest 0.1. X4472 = -14.8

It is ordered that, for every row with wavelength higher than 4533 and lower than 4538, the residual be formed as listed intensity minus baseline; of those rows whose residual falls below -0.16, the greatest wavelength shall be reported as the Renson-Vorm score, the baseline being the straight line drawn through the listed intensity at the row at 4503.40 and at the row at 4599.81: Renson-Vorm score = 4534.61 Ang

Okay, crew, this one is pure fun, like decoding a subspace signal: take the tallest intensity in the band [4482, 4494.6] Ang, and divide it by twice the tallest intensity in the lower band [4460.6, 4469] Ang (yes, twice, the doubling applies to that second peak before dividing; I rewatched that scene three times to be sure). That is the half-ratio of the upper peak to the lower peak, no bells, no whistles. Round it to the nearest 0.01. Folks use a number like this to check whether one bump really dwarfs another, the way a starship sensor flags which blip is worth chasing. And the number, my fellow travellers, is 0.59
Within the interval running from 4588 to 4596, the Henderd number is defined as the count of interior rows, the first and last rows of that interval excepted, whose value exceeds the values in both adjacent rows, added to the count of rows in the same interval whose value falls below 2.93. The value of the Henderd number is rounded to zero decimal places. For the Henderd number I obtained 1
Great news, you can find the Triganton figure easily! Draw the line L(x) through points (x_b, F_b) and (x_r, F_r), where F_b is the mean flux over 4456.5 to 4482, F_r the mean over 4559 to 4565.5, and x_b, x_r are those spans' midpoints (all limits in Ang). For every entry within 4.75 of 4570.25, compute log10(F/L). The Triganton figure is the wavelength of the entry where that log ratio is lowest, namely 4570.25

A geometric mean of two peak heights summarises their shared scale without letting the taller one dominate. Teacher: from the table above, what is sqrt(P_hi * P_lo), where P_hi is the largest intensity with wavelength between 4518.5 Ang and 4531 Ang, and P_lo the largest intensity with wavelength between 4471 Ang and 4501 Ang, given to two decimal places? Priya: 2.95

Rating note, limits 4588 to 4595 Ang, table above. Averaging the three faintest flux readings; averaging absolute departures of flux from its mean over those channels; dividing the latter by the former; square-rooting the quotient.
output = 0.08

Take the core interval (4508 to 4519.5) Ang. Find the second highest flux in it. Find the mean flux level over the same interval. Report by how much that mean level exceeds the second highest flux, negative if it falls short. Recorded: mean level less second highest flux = -0.10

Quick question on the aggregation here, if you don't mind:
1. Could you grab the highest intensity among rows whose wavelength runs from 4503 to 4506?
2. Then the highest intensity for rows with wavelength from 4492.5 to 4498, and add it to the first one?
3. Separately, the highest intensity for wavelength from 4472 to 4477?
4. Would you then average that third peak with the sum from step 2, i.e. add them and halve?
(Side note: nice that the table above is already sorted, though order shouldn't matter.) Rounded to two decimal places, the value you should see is 4.40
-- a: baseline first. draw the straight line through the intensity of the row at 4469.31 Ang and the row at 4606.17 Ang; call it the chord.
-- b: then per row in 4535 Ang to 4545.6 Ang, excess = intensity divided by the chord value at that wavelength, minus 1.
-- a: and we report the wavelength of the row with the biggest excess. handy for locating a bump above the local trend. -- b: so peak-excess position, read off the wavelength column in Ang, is 4537.75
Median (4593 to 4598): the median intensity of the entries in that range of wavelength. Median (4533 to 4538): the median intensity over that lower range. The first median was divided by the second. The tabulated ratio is 1.04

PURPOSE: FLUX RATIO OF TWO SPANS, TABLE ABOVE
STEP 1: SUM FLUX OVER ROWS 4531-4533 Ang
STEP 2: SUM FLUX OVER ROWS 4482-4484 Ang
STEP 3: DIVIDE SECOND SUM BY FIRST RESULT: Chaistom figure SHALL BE 1.01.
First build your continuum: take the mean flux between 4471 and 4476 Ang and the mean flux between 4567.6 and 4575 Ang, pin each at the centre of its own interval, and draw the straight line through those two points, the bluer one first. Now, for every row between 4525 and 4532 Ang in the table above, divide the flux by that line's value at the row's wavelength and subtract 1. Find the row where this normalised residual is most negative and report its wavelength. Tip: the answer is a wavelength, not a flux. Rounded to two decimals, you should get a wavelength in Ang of 4530.44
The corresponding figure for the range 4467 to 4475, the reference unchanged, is 4468.28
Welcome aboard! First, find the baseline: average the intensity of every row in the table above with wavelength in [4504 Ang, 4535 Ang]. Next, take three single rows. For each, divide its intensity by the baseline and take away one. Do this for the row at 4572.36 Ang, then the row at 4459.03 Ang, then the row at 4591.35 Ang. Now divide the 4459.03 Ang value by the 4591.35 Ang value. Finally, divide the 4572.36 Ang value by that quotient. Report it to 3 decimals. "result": -0.021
